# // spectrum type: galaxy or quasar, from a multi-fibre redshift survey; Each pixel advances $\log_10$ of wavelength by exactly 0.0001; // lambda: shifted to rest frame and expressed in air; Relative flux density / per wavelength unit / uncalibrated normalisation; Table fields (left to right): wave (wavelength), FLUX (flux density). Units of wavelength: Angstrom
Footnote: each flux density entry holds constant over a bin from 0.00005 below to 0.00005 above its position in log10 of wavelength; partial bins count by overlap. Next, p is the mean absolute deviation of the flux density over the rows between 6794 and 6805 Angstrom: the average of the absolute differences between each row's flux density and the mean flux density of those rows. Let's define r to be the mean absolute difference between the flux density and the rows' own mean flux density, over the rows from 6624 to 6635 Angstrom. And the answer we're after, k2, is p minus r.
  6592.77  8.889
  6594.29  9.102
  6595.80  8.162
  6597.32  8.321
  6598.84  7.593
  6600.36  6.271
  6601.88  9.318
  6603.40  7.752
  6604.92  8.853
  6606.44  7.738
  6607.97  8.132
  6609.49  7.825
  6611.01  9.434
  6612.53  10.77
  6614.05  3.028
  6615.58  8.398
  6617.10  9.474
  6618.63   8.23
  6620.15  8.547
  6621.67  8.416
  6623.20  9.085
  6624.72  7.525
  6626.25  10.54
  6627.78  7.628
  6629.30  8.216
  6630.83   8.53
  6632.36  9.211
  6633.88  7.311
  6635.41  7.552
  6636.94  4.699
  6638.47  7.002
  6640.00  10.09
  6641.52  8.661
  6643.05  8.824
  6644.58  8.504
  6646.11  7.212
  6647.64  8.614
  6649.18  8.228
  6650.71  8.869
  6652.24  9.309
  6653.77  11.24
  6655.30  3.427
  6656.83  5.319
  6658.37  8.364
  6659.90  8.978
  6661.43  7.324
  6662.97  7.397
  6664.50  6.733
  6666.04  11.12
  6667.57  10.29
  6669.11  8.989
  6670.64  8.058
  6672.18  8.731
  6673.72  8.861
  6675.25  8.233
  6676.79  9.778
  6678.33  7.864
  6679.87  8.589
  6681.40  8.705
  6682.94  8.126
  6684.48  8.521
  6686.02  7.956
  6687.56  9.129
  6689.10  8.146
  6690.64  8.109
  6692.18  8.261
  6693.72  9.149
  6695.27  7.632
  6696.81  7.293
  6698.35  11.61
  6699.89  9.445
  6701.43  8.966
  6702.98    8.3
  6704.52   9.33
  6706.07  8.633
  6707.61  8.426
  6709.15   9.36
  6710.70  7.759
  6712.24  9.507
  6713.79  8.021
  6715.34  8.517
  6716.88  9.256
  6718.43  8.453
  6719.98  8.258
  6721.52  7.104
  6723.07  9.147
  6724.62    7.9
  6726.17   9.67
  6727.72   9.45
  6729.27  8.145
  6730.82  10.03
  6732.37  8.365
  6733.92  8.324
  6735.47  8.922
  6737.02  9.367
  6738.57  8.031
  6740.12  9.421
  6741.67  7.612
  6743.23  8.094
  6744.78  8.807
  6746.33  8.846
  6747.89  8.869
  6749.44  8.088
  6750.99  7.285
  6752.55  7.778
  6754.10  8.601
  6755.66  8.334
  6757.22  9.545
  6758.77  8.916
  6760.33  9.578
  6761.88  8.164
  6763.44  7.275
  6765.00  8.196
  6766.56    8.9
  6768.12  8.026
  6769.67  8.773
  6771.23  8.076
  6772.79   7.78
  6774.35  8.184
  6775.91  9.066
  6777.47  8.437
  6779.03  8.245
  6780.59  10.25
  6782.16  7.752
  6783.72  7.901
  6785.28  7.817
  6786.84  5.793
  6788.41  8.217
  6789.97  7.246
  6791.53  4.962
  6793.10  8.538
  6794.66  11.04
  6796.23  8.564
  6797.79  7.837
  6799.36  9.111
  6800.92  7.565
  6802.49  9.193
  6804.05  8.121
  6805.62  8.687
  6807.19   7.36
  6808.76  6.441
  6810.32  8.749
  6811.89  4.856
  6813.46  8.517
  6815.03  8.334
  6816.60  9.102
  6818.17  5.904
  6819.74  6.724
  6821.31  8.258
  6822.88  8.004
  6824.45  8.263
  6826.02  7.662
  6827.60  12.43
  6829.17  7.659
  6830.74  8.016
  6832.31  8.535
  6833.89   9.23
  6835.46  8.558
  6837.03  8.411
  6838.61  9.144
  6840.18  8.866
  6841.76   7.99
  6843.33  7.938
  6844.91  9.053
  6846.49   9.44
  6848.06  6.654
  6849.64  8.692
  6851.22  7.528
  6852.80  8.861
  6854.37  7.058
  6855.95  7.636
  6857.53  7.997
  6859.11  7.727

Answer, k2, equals 0.00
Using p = 0.86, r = 0.86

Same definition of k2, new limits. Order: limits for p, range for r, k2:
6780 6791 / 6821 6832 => -0.29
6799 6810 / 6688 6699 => -0.21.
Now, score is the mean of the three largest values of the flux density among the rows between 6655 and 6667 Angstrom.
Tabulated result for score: 9.49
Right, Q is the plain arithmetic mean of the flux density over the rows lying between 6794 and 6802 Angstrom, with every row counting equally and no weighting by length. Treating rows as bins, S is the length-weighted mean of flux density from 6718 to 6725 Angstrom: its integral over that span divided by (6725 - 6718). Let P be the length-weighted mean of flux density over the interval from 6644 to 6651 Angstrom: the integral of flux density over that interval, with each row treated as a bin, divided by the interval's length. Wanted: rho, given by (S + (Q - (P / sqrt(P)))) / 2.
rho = 7.06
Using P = 8.23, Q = 8.8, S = 8.17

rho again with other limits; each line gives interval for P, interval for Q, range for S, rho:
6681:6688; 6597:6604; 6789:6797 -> 6.51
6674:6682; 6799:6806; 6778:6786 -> 6.99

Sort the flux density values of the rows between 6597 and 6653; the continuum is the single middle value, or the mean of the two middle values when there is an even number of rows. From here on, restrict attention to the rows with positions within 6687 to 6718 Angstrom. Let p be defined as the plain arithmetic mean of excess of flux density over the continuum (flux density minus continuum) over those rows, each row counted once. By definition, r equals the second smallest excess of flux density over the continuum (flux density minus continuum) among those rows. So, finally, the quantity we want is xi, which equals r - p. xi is -1.1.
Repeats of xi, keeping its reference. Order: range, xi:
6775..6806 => -2.4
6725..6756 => -1.0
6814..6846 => -1.7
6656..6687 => -1.7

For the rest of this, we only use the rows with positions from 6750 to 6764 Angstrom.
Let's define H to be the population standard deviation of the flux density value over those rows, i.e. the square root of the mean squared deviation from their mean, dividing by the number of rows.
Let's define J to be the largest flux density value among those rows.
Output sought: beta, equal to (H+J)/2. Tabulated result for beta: 5.2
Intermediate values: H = 0.81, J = 9.578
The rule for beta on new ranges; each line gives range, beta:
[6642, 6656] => 6.6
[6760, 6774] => 5.1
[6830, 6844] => 4.8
